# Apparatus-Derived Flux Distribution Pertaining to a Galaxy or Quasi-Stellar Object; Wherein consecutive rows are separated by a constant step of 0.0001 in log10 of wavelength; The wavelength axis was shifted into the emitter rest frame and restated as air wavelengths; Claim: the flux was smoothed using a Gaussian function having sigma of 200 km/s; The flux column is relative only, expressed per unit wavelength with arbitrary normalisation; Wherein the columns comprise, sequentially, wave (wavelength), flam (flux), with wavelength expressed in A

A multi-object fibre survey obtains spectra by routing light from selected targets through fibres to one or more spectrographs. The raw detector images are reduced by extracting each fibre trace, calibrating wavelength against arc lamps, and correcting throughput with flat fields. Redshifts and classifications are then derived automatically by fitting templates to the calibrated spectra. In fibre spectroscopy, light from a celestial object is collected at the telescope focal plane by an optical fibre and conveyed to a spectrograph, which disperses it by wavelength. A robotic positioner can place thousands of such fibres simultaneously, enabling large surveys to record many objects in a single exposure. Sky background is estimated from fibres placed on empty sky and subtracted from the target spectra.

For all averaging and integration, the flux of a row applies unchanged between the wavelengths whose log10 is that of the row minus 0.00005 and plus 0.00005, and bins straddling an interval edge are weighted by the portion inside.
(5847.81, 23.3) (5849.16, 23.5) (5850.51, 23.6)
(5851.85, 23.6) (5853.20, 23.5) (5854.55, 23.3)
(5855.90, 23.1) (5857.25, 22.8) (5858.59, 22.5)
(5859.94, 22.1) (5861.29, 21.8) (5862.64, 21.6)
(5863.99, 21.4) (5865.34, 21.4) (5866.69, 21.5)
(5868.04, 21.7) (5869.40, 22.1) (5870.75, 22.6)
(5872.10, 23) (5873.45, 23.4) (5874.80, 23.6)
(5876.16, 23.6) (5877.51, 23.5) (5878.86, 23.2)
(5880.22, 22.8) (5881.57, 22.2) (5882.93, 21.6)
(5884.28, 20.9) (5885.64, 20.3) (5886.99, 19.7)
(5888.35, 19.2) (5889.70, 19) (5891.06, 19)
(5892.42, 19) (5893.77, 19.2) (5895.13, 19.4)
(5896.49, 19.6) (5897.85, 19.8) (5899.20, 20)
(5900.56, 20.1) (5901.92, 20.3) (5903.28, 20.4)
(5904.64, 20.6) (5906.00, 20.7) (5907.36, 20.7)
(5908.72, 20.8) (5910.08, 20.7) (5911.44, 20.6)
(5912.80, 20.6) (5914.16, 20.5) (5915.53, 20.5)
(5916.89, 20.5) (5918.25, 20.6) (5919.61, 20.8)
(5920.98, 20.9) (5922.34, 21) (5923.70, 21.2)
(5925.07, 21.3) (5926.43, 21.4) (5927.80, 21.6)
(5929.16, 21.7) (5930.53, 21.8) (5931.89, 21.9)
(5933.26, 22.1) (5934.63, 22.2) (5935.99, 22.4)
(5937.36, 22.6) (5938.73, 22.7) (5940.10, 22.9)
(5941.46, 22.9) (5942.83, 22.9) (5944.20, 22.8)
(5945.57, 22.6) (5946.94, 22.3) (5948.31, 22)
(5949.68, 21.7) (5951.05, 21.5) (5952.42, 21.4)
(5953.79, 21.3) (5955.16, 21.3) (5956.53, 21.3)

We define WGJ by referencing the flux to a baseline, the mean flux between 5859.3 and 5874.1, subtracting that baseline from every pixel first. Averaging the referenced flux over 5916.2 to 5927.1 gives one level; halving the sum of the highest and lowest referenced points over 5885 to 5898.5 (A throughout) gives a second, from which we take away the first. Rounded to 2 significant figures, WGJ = -1.3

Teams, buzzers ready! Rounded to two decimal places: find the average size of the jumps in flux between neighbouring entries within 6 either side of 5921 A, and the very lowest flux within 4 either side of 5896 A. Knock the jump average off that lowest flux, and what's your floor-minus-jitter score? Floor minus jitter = 18.89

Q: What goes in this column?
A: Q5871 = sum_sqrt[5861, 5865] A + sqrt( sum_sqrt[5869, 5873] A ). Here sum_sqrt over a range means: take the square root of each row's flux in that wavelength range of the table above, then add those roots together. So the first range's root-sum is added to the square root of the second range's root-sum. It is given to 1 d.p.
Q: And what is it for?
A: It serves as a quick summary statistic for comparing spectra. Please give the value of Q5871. 17.7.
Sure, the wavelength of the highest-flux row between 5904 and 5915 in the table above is 5908.72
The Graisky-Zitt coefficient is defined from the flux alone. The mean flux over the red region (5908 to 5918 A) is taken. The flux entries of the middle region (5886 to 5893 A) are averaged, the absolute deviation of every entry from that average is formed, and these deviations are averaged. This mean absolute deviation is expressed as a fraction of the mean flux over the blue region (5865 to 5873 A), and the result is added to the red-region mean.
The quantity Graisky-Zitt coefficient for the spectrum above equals 20.6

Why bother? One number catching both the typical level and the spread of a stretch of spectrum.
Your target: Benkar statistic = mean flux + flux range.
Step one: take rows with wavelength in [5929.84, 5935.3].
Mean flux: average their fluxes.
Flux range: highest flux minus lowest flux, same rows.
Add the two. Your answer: 22.4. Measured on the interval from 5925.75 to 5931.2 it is 22.0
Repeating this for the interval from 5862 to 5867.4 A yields 21.7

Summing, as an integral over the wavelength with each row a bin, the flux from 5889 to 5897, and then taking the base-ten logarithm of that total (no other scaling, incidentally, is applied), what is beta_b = 2.19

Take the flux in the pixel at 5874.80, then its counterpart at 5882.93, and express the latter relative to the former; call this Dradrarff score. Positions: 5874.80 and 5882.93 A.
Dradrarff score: 0.92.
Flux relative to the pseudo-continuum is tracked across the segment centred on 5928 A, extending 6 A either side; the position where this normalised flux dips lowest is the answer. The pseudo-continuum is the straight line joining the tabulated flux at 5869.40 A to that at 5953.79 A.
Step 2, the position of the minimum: 5922.34 A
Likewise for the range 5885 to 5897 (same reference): 5889.70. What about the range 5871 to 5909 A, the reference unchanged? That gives 5889.70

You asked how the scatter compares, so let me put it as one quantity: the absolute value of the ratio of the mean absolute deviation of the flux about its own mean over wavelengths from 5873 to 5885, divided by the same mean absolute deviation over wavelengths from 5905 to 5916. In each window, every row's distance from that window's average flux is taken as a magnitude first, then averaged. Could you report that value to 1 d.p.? 9.1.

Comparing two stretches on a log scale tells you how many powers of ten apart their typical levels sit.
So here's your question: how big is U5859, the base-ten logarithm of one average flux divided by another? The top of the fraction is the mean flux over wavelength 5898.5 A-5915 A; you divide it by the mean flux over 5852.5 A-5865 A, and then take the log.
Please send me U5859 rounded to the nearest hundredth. -0.04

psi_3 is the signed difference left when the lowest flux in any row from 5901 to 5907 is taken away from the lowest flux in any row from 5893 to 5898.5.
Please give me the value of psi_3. -1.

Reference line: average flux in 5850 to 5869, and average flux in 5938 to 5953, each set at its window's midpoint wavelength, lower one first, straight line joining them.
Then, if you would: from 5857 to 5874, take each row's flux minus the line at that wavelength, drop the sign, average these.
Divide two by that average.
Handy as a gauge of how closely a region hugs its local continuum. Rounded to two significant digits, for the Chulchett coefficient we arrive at 3.3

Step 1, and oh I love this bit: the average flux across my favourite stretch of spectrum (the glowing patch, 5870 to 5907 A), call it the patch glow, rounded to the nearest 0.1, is 21.0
